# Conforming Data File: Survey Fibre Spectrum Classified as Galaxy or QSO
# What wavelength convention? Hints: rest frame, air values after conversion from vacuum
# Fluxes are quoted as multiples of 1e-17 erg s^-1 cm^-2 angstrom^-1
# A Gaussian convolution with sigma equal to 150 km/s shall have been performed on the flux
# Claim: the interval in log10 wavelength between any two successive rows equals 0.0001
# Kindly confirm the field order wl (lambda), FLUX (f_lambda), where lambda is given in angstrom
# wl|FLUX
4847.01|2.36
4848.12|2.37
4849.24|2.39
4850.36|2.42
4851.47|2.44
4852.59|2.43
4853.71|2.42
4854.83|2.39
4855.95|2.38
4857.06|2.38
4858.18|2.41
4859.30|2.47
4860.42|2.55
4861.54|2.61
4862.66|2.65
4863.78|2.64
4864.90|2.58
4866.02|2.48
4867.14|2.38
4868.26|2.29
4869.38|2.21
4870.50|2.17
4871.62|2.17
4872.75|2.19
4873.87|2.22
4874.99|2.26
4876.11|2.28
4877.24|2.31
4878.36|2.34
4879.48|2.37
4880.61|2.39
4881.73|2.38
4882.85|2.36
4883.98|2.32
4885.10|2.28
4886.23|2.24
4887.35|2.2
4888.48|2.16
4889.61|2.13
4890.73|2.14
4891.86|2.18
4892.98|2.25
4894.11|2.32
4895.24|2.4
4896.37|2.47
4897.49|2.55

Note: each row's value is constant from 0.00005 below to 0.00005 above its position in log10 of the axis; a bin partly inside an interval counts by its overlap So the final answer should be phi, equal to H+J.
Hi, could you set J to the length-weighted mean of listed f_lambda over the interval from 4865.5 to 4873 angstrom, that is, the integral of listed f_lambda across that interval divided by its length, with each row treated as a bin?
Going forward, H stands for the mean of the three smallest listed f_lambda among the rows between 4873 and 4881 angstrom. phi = 4.52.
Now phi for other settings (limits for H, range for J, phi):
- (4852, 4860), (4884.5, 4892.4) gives 4.57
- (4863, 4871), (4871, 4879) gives 4.48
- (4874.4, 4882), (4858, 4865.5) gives 4.85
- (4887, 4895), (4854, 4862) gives 4.60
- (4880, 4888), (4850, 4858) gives 4.65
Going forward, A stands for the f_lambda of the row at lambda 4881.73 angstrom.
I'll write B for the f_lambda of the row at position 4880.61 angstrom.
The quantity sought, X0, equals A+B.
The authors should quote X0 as 4.77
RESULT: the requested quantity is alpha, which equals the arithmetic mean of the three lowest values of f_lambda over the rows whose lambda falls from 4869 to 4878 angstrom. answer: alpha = 2.18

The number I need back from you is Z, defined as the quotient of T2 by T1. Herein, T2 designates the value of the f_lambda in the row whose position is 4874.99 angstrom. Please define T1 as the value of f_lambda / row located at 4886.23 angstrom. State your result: 1.01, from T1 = 2.24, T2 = 2.26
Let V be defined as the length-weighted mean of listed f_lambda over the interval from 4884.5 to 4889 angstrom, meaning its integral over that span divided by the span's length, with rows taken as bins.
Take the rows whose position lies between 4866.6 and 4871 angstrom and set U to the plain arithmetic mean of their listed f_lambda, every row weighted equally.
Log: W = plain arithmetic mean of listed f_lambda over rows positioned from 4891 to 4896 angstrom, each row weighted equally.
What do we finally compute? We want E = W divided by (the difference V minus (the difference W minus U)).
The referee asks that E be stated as 1.04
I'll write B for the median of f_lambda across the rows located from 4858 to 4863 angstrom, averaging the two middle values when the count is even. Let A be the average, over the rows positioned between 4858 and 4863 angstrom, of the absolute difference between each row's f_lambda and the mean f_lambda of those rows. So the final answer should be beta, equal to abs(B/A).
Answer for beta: 33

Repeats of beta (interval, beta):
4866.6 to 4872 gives 30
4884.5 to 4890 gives 47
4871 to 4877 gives 60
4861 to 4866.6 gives 53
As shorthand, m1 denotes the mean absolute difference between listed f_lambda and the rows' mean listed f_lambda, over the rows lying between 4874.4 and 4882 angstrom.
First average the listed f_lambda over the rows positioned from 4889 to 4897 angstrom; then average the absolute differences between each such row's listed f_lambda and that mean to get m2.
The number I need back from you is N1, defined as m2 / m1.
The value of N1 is 2.56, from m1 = 0.042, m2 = 0.109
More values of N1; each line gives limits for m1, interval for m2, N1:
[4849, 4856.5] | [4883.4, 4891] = 3.00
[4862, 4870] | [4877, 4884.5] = 0.18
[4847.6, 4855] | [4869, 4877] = 1.55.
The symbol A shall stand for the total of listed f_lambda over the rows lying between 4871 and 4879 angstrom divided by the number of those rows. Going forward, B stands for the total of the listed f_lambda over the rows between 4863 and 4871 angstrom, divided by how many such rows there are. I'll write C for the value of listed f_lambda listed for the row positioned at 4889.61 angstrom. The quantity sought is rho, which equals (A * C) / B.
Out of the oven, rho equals 2.01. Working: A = 2.25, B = 2.39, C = 2.13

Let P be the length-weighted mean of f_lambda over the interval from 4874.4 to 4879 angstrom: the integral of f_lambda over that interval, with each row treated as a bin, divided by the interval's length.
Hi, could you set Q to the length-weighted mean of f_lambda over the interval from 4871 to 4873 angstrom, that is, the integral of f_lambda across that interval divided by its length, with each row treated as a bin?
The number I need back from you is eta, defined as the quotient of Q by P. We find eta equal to 0.94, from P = 2.30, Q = 2.17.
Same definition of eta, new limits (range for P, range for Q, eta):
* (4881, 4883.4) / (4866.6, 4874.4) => 0.94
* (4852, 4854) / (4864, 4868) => 1.03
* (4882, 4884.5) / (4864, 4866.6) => 1.09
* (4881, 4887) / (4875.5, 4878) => 0.99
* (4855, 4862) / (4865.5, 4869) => 0.97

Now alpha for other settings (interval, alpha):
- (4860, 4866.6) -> 2.54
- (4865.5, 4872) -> 2.18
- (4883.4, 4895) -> 2.14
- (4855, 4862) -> 2.39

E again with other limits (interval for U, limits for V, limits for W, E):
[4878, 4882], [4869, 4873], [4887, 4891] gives 0.90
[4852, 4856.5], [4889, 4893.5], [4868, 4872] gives 0.93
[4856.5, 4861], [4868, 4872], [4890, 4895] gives 0.91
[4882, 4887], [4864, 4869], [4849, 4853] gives 1.04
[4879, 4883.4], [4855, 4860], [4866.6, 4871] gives 0.90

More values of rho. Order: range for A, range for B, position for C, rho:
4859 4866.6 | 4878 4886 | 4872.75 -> 2.40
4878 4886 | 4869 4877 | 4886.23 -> 2.38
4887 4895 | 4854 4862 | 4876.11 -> 2.04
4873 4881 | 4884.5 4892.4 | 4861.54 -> 2.75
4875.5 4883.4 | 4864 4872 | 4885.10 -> 2.30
